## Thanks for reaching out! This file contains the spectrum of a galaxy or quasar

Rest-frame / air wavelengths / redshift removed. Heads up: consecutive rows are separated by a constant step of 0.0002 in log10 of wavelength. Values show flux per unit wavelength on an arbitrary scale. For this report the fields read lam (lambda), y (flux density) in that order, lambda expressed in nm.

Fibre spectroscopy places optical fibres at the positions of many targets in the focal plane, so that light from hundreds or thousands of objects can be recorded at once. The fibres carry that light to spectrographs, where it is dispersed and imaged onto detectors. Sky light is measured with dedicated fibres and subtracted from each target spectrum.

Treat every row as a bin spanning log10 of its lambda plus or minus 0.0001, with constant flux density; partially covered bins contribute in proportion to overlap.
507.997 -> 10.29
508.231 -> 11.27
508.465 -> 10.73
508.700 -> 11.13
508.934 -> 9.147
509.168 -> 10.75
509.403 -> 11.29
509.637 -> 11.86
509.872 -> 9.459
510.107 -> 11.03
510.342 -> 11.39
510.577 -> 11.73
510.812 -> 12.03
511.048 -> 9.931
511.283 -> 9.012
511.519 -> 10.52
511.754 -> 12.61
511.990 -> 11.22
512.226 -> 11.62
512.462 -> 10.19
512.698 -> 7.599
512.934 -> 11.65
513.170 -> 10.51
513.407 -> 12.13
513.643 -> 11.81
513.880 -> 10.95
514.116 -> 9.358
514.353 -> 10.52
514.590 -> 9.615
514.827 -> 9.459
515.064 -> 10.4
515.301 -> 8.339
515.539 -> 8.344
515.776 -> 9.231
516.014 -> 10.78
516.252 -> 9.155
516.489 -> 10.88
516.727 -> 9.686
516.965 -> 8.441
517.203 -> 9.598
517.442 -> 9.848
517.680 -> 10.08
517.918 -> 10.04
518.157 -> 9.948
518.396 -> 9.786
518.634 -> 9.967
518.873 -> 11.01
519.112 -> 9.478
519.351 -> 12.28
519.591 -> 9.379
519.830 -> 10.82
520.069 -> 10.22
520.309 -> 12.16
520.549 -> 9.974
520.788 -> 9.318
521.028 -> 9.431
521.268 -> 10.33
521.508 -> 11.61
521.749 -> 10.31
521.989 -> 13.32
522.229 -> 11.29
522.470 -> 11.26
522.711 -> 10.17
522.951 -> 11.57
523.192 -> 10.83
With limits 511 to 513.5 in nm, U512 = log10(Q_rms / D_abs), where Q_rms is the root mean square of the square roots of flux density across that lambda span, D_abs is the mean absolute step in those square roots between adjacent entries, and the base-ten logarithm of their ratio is 1.09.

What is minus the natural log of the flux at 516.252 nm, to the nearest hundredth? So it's -2.21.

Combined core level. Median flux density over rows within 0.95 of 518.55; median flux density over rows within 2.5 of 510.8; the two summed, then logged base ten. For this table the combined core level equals 1.32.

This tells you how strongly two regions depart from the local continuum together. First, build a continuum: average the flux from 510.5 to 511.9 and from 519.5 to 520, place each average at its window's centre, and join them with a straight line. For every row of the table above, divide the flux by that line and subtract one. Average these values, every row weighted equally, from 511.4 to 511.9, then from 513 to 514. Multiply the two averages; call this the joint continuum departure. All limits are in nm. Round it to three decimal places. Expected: 0.003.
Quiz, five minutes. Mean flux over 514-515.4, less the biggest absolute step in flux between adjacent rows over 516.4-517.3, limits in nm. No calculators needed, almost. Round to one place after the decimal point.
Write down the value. 8.4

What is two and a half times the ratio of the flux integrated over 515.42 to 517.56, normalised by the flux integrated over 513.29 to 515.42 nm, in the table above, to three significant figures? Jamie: 2.33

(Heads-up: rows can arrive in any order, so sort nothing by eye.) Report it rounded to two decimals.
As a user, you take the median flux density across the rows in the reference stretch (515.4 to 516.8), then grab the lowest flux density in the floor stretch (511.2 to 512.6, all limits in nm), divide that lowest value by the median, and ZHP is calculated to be 0.95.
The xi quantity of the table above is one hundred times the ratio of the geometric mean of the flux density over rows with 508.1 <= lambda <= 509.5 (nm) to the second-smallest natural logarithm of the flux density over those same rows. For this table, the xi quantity 451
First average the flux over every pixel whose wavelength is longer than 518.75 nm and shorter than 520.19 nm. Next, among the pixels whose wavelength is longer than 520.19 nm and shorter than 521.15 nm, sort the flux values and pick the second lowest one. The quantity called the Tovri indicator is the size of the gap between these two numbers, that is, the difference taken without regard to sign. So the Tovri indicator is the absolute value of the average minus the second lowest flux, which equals 1.1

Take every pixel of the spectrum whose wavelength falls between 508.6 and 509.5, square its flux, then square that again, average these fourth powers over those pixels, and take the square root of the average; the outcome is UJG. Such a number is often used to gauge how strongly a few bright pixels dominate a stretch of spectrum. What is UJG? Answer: 114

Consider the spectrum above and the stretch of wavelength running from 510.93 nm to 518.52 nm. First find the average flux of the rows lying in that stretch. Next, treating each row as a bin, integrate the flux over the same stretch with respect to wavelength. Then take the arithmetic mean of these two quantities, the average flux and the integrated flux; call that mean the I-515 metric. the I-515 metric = 43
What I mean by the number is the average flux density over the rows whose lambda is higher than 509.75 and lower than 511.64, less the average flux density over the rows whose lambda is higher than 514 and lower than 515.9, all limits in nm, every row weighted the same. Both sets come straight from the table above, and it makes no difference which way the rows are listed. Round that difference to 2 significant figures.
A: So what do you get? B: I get 1.2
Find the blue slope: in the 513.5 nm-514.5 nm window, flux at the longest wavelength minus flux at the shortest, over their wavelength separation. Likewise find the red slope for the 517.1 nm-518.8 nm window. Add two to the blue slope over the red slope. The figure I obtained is -5.0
